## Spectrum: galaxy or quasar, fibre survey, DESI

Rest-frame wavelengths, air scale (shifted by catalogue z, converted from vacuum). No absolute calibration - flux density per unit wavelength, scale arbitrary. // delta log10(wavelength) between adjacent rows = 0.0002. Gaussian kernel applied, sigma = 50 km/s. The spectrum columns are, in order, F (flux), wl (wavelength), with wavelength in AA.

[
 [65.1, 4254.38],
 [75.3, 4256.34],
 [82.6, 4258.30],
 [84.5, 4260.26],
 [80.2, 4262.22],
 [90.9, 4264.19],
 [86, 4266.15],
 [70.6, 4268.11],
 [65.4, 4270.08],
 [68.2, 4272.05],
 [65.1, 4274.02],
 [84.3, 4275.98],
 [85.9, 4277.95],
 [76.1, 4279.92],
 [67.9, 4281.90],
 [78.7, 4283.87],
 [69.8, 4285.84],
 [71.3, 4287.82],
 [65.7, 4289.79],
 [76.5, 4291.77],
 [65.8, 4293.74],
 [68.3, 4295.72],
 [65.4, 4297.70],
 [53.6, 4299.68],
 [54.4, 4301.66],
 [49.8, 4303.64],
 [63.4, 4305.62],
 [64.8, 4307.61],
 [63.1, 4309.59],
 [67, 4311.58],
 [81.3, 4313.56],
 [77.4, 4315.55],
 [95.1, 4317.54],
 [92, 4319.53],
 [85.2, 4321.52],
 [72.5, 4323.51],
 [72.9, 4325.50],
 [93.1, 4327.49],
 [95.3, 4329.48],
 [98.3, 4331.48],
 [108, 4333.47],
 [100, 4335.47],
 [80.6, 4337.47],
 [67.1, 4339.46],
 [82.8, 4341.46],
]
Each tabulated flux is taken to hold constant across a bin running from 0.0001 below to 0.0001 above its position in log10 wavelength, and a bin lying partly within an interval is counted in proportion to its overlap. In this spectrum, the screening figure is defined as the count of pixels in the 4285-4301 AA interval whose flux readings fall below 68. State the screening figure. 4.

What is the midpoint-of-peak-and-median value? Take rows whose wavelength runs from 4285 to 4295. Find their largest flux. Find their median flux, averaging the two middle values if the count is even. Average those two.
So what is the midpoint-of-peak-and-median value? 73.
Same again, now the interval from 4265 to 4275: 77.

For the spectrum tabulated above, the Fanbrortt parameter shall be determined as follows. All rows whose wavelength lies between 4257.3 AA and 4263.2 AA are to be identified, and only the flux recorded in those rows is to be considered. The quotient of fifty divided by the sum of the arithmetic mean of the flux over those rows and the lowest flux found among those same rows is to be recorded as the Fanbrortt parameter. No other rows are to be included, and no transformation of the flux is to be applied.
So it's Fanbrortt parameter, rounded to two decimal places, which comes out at 0.31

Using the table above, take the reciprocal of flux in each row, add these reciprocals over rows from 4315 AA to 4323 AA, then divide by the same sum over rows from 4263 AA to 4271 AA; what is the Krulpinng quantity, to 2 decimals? 0.88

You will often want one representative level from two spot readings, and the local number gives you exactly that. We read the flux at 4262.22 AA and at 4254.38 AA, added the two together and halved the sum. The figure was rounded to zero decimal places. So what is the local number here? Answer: 73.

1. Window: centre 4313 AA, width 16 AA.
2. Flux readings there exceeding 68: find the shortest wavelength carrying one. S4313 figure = 4313.56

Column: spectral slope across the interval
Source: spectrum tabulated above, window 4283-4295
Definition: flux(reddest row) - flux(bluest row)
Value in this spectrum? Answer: -13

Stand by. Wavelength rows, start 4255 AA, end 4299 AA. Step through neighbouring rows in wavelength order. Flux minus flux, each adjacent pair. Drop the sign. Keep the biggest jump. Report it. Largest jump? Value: 19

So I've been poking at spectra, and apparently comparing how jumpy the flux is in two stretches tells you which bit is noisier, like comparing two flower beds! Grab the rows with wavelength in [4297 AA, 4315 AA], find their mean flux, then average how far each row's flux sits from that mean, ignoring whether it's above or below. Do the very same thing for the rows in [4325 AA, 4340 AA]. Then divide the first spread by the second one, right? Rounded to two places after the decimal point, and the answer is 0.56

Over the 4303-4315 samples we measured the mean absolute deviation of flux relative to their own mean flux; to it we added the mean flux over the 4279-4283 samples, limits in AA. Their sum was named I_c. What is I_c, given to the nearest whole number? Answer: 78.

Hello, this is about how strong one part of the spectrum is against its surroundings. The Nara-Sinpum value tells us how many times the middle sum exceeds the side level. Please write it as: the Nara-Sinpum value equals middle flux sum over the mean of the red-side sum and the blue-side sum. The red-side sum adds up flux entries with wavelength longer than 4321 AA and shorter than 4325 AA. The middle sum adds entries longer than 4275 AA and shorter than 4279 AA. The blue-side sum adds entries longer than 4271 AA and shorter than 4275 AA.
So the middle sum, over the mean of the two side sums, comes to 1.2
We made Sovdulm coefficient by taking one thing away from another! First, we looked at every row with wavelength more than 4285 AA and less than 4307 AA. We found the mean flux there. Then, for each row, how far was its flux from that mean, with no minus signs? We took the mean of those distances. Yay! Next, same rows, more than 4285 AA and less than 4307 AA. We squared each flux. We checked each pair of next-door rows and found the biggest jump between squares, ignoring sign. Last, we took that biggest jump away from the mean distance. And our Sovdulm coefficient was -1533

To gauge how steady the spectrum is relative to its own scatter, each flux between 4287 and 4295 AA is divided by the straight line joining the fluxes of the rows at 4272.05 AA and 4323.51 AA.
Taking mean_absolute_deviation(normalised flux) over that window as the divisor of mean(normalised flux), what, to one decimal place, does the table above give 16.8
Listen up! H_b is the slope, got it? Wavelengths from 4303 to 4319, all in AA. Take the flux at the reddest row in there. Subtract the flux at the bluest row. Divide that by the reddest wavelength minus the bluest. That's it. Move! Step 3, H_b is 3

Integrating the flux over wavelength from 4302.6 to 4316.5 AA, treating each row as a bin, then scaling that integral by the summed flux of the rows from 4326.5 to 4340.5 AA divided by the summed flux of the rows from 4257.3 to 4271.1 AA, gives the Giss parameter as 1062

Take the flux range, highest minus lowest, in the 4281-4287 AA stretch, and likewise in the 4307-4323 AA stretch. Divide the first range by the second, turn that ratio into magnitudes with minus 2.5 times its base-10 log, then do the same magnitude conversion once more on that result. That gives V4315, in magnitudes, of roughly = -0.2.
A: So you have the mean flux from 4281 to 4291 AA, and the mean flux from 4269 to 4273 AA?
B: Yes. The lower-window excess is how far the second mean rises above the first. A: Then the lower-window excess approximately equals -4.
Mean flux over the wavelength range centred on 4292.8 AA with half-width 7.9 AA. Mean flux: 67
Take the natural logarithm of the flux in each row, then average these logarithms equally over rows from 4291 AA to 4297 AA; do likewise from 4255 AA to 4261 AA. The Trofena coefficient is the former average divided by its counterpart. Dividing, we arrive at 0.97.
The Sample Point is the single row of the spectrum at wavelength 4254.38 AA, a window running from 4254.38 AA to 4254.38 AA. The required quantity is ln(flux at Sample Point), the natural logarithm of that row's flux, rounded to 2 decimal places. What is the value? 4.18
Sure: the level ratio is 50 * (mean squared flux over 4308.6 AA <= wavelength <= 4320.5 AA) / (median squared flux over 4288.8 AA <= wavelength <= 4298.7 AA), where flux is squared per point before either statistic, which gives 74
